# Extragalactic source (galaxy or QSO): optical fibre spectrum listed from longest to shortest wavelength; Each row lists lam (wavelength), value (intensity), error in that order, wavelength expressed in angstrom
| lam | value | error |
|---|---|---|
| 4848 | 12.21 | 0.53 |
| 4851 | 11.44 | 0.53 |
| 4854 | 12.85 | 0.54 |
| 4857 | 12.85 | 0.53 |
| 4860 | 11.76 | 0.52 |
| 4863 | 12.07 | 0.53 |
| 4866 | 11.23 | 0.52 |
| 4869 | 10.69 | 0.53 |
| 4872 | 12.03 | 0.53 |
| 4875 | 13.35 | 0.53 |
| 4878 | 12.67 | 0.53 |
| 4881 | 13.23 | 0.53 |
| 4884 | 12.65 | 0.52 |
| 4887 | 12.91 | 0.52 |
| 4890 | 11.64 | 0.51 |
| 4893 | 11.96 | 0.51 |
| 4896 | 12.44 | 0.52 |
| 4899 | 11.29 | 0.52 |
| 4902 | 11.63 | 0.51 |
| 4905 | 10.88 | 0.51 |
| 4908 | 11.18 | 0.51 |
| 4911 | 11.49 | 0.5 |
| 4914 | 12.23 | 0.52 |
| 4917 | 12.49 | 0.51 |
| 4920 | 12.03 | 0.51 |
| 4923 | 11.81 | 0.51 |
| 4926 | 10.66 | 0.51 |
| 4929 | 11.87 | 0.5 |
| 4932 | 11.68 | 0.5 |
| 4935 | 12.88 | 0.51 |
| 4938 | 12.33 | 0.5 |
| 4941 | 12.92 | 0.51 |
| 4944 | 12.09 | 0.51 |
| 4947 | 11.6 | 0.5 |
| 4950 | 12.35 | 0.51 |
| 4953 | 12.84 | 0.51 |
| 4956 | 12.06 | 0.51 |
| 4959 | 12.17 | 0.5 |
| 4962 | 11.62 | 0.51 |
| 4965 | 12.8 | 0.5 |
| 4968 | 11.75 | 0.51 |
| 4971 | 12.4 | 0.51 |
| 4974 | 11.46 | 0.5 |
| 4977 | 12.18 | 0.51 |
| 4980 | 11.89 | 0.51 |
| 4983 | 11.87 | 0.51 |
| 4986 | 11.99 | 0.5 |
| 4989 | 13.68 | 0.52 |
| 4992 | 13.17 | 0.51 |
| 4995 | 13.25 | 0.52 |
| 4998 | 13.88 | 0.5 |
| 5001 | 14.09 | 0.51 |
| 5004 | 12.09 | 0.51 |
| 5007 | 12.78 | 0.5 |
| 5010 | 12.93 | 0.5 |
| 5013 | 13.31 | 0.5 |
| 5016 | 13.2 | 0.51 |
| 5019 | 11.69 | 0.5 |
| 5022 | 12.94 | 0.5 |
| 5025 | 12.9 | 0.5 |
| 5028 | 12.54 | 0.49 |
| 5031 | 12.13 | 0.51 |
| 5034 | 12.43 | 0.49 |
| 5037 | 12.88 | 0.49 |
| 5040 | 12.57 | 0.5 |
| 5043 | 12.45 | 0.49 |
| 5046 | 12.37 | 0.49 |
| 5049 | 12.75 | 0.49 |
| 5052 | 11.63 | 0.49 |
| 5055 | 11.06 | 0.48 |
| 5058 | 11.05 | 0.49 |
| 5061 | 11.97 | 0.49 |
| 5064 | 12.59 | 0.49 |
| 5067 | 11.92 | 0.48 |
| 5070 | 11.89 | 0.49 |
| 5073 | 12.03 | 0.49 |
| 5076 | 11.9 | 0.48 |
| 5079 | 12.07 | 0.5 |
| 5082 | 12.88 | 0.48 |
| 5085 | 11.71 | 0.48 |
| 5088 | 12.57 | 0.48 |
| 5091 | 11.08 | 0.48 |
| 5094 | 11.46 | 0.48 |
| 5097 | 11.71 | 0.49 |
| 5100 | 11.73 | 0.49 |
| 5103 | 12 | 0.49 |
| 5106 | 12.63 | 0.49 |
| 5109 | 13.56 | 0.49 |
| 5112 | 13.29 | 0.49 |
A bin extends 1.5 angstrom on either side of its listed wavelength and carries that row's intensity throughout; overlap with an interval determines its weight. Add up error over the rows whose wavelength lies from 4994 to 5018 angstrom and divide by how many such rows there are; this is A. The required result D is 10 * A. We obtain 5.06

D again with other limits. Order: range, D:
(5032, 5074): 4.89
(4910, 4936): 5.08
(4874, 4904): 5.20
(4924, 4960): 5.06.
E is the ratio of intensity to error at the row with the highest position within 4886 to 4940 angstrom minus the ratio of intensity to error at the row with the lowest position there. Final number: 0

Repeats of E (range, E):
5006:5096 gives -2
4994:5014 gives 1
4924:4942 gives 4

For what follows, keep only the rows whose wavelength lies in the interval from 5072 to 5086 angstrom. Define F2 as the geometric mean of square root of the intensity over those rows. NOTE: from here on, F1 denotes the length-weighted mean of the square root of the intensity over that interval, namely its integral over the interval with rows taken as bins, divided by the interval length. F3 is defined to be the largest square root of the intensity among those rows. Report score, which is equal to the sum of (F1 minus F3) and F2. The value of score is 3.37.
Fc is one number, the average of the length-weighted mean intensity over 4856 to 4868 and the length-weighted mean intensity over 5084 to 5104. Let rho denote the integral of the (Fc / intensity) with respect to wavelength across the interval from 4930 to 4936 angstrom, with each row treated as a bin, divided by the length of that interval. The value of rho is 0.97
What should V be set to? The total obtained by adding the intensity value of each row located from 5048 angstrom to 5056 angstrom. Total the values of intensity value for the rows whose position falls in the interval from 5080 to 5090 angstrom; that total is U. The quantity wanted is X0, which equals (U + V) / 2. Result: 36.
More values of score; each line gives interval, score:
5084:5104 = 3.31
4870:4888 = 3.49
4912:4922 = 3.46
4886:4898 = 3.39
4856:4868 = 3.32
